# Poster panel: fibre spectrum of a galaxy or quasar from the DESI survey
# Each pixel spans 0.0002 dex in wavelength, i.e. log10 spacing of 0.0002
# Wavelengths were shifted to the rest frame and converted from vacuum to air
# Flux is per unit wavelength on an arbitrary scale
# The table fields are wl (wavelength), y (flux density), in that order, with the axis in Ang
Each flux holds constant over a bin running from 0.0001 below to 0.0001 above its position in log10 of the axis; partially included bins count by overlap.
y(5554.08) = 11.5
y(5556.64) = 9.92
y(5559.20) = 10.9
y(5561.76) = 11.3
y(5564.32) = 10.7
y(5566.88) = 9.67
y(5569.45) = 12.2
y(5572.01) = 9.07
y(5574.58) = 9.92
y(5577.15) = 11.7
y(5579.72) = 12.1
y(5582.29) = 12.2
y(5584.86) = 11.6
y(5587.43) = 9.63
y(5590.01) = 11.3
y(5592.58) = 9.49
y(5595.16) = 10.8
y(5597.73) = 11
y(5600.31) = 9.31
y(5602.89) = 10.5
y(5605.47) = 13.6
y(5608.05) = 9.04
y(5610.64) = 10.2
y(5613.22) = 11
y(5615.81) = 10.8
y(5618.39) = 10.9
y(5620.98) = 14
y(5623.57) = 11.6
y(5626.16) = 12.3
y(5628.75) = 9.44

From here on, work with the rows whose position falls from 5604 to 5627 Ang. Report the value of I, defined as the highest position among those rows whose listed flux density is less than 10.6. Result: 5610.64 Ang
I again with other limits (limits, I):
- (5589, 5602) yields 5600.31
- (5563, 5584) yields 5574.58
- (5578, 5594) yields 5592.58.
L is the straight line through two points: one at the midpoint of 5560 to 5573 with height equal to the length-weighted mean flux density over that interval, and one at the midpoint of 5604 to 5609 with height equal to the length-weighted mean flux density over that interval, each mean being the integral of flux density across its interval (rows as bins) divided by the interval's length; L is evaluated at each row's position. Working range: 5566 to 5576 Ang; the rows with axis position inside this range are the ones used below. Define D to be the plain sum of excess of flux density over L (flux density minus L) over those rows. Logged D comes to -2.0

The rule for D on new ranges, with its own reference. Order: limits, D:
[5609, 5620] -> -3.6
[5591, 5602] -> -4.4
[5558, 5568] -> 0.3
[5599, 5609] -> -3.2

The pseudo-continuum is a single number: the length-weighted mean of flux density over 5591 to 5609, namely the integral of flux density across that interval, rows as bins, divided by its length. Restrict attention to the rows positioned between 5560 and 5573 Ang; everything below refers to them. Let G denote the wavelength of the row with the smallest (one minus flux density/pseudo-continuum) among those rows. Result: 5569.45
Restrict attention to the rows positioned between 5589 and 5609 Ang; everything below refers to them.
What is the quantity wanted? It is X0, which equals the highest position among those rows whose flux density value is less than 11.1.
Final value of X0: 5608.05 Ang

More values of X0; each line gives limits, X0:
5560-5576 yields 5574.58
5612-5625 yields 5618.39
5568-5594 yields 5592.58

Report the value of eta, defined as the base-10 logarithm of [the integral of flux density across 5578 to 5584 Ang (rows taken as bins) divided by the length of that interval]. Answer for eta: 1.08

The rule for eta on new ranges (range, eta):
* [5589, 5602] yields 1.02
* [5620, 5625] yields 1.10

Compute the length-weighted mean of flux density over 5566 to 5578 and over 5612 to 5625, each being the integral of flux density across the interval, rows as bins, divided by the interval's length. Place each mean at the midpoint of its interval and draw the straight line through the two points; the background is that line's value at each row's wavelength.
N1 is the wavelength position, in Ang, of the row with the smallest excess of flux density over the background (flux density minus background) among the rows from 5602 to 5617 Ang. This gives 5608.05 Ang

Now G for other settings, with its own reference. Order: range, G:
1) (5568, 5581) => 5569.45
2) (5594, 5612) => 5605.47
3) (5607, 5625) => 5620.98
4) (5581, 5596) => 5582.29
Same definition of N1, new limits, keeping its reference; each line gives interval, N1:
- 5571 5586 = 5572.01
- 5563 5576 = 5572.01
